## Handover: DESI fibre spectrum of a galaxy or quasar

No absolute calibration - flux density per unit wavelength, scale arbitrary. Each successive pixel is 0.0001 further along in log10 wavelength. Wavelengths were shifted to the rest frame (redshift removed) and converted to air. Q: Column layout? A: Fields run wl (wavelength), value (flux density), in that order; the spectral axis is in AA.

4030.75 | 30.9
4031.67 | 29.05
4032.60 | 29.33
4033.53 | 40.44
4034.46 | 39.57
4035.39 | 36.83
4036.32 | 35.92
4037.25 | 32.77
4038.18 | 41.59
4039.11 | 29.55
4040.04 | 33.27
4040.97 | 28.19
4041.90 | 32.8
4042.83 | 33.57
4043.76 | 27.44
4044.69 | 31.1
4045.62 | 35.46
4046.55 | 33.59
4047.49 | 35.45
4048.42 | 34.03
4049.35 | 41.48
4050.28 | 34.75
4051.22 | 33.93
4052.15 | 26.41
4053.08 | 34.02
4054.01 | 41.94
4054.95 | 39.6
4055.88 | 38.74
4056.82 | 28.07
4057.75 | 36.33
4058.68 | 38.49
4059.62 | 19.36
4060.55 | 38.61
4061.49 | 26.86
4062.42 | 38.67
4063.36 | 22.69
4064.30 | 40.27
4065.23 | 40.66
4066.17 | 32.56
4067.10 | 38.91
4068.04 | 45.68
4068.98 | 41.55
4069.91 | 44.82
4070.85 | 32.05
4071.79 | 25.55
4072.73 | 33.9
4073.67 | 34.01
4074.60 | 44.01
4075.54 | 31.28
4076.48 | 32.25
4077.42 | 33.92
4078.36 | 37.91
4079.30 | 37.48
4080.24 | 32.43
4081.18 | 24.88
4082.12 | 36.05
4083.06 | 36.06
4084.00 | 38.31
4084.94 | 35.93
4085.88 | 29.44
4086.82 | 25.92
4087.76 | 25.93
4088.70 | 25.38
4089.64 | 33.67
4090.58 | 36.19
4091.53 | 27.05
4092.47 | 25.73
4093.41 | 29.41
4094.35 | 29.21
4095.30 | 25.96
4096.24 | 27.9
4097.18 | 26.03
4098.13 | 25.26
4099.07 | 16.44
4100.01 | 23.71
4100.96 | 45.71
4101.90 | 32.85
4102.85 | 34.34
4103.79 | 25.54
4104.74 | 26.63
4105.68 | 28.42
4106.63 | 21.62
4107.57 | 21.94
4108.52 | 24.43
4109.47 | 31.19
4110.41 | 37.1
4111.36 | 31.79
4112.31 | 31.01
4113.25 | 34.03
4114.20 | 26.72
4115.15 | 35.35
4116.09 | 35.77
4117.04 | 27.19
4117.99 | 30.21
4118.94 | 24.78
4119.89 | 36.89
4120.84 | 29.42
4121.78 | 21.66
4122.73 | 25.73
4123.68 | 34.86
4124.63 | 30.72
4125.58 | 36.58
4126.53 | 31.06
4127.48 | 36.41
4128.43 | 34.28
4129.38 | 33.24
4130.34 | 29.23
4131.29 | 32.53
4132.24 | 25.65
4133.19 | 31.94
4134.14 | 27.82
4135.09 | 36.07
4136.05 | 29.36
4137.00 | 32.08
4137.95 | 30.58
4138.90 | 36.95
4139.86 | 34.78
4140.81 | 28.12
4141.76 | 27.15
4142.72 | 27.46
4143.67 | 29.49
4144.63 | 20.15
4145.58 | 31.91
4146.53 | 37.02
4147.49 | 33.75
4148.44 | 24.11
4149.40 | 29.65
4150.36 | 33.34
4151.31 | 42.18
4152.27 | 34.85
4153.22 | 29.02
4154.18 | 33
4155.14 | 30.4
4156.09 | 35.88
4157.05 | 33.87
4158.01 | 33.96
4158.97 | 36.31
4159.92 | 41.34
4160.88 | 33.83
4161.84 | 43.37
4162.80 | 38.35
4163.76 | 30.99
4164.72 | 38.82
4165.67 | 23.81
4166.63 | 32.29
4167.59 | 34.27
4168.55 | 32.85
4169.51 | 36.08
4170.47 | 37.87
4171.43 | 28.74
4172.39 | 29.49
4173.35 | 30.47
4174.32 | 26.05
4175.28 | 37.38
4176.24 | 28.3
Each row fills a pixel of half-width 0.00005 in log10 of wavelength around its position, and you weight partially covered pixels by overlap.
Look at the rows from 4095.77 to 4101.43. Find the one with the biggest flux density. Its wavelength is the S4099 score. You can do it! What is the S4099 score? 4100.96 AA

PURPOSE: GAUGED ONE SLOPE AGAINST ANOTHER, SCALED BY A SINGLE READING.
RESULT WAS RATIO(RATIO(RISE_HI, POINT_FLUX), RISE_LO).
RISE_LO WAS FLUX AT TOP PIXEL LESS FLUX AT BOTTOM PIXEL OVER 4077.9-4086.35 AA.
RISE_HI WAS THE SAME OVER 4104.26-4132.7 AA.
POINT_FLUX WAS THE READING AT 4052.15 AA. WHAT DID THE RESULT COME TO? 0.00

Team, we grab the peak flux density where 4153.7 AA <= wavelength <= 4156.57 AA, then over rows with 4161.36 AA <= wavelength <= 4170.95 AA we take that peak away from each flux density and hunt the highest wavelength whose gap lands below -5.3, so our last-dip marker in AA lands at 4165.67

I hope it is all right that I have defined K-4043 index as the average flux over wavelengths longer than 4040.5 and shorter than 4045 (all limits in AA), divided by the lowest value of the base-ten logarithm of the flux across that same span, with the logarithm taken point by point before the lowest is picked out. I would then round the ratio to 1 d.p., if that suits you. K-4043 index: 21.3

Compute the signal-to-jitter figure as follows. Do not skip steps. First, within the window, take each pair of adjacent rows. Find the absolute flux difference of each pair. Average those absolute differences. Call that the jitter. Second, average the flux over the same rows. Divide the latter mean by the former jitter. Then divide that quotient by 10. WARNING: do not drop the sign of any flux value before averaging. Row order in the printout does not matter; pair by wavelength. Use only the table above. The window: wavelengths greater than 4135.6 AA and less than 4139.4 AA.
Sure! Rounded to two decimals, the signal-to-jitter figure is 0.91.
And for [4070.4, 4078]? 0.58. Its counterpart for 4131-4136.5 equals 0.47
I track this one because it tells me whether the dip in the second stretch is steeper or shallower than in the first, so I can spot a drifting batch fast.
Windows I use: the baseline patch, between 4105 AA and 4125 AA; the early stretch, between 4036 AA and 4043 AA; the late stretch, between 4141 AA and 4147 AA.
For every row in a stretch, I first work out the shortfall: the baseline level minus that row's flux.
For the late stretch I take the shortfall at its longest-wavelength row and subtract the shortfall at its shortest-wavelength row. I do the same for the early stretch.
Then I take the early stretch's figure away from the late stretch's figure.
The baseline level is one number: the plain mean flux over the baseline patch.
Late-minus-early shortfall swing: -12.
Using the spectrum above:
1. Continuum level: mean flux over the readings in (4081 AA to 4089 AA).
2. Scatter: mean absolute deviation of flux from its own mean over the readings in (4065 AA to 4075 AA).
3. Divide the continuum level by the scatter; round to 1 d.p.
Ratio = 5.7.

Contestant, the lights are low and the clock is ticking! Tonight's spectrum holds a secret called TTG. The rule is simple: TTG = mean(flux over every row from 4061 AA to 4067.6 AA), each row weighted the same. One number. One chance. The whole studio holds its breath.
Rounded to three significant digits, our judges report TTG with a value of 34.4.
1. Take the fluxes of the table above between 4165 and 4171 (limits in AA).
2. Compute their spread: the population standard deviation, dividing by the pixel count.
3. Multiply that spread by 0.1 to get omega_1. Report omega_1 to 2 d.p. 0.45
